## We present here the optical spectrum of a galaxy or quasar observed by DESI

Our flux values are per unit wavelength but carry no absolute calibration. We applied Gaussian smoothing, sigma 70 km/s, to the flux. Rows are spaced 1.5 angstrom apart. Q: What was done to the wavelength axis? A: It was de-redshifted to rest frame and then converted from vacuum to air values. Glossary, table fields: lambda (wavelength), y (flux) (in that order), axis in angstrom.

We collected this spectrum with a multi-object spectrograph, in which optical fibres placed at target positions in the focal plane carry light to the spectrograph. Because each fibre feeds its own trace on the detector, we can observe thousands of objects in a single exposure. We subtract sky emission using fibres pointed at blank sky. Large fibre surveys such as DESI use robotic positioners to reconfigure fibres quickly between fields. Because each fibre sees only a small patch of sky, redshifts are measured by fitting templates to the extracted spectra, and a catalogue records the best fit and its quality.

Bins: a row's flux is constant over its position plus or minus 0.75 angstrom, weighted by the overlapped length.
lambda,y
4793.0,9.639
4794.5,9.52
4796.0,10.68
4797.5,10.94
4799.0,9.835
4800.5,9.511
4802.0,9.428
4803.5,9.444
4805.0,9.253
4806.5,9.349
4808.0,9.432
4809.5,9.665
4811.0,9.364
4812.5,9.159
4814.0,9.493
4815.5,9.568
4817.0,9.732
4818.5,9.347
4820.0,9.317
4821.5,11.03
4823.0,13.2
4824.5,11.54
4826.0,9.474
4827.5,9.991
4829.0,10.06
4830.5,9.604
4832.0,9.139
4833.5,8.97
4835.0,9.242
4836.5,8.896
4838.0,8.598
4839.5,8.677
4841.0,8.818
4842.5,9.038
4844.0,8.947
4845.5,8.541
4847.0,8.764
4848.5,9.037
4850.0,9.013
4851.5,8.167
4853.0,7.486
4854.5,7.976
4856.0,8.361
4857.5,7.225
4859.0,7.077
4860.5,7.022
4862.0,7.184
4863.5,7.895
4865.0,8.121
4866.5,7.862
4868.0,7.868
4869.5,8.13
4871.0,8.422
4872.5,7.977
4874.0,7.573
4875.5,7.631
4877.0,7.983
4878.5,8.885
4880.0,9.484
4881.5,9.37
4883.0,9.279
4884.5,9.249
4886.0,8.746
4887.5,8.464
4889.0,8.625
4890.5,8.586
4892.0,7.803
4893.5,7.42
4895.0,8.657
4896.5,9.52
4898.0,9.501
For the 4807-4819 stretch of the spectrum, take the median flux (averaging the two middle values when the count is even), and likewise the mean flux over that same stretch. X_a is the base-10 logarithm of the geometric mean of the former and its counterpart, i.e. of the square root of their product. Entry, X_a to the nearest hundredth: 0.98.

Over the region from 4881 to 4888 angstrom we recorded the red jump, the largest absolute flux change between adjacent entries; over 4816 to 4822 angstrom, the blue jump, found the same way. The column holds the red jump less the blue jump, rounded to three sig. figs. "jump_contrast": -1.21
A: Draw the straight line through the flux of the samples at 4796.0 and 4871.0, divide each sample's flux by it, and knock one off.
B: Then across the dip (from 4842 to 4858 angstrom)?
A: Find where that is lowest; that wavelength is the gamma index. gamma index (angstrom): 4857.5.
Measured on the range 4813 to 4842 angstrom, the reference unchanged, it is 4838.0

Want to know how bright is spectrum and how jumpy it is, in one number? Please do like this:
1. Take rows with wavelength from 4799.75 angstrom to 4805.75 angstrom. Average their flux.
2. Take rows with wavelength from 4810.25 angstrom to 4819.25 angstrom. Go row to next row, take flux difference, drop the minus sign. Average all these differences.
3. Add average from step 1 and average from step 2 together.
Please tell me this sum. 9.6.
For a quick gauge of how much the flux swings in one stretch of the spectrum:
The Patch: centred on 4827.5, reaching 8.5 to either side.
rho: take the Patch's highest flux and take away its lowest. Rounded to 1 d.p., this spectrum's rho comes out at 4.2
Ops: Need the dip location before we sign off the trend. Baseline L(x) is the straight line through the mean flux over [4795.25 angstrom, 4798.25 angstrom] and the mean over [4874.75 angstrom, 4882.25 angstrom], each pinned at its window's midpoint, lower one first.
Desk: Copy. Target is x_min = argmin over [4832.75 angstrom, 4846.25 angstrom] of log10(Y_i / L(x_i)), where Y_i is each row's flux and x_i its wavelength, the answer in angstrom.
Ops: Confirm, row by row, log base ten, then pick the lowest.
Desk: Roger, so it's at 4838.0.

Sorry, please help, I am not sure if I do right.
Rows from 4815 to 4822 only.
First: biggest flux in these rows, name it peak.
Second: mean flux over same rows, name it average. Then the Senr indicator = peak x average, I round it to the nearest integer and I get 108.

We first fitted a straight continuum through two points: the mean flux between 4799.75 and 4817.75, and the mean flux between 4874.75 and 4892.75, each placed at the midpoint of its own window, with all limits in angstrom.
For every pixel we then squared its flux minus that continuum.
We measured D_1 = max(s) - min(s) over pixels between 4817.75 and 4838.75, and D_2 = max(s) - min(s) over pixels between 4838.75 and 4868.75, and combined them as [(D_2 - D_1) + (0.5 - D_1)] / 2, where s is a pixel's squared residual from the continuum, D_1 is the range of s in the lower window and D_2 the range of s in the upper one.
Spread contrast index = -13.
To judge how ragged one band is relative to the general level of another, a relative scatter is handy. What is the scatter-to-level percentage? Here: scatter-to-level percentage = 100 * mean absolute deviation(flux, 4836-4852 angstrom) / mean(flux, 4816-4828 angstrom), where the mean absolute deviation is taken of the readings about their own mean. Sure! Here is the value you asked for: 1.9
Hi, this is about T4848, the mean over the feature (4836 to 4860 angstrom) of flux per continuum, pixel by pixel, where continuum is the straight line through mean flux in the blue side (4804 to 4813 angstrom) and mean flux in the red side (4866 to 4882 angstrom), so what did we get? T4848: 0.96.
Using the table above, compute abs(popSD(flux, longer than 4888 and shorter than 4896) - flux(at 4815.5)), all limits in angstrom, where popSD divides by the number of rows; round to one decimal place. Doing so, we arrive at 9.1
